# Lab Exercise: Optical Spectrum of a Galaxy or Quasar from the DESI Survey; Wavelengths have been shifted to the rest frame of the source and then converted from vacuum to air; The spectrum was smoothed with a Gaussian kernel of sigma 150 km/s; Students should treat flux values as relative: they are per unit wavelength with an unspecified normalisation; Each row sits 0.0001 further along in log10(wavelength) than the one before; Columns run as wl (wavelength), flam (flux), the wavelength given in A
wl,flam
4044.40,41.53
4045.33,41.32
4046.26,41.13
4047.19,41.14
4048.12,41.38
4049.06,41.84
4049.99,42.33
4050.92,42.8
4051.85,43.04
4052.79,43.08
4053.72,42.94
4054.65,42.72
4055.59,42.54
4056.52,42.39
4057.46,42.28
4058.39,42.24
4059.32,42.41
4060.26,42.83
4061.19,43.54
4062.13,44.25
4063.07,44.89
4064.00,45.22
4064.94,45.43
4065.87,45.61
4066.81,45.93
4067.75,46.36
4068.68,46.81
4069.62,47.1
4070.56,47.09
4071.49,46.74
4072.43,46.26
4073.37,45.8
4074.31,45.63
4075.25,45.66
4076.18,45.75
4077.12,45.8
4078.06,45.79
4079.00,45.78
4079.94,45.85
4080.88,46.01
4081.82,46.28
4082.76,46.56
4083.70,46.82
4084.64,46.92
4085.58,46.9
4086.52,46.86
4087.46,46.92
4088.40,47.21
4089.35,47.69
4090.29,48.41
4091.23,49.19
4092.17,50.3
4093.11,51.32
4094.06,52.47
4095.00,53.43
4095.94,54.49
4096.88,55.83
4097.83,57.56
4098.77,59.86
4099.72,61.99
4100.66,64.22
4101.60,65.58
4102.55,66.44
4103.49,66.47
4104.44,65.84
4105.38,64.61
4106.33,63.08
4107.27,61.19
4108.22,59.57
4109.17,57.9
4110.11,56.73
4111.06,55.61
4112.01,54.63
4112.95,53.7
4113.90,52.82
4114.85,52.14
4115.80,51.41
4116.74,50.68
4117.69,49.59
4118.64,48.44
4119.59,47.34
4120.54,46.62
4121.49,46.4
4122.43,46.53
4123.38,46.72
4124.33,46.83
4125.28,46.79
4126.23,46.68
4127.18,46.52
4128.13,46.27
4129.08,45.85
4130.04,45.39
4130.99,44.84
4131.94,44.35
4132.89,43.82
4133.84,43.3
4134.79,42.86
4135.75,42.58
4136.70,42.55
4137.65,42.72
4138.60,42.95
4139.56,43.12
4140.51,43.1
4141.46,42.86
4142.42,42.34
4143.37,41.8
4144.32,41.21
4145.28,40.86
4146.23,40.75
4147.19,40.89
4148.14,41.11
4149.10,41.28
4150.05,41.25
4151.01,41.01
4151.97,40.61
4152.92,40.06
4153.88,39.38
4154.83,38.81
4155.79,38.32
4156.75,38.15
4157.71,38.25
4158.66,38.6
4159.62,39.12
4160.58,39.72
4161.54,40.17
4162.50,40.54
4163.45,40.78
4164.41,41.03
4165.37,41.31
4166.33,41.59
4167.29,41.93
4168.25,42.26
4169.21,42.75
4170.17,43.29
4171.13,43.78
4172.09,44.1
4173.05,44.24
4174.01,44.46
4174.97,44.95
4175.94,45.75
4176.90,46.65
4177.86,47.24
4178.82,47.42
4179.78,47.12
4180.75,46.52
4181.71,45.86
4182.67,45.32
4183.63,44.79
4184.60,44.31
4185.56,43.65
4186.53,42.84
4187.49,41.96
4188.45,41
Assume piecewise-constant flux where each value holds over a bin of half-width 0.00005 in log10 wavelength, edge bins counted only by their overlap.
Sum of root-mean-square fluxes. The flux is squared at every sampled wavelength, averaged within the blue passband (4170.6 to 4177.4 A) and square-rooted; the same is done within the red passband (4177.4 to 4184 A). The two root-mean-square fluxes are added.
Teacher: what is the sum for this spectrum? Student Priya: 91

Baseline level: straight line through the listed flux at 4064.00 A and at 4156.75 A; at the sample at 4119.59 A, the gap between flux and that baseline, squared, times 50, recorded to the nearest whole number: 2021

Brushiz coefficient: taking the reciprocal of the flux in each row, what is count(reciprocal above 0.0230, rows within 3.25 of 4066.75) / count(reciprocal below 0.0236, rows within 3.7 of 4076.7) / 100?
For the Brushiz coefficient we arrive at 0.000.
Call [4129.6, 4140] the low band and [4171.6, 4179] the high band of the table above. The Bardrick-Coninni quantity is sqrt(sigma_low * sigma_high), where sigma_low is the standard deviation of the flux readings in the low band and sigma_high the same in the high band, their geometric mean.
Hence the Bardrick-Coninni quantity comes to 1.1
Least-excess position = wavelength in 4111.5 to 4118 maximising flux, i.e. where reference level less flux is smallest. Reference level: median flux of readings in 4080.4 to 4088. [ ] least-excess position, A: 4112.01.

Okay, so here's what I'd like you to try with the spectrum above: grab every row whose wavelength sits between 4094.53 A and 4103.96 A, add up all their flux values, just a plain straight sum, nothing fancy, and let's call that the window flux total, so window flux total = 606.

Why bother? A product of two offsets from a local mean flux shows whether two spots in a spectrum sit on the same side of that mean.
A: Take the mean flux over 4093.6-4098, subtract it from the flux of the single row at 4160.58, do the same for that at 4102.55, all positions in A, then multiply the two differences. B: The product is -176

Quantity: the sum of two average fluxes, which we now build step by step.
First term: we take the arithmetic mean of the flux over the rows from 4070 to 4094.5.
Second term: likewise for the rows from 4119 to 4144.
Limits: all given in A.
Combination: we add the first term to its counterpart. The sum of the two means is 92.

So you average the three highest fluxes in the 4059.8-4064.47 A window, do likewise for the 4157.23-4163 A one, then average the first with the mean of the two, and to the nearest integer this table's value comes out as 44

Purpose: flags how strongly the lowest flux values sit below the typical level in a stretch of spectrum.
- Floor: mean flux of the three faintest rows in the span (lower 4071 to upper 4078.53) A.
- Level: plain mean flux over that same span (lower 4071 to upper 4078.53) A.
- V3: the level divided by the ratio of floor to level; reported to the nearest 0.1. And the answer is 46.2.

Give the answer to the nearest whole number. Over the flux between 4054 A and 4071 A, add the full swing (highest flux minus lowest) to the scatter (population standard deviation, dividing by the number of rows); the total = 7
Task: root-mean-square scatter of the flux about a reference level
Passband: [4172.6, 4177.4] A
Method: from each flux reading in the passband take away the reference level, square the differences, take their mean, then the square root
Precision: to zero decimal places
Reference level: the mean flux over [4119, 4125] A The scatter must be 2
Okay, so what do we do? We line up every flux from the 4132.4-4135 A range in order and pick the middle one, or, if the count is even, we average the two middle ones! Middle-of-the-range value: 43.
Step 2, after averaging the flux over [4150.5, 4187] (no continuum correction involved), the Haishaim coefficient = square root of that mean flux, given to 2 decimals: 6.52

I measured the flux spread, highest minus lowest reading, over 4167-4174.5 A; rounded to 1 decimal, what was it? 2.5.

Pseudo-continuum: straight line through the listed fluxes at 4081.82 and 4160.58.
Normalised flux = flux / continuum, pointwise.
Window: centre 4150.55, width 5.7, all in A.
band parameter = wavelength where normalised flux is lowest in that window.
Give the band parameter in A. 4152.92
